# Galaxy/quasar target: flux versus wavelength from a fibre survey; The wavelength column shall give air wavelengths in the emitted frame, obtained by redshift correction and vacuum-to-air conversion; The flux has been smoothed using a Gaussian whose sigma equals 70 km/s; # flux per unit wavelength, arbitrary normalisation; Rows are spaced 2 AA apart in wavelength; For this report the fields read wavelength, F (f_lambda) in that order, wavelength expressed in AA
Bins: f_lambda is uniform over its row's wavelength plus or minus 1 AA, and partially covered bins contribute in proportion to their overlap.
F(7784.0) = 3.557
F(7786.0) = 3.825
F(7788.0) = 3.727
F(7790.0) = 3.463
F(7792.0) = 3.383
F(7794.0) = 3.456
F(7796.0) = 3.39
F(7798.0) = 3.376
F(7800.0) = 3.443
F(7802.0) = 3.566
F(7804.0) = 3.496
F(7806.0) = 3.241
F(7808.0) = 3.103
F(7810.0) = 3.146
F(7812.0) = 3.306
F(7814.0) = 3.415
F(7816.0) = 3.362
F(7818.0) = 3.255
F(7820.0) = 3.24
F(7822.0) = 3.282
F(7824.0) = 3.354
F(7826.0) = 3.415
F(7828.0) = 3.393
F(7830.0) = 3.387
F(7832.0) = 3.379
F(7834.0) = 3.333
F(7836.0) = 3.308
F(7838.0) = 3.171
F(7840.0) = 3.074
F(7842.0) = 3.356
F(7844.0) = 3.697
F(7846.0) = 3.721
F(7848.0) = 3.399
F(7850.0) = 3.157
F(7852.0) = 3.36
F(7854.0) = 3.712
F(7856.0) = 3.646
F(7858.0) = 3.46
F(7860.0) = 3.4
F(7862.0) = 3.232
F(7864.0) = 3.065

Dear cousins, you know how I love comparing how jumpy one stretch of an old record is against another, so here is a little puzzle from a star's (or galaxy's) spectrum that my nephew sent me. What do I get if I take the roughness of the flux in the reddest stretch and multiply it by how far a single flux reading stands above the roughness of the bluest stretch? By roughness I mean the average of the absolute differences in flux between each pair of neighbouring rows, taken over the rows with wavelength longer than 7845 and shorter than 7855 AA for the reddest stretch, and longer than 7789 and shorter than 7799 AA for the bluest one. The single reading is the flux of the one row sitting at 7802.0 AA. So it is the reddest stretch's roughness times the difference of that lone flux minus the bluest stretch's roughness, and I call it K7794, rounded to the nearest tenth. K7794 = 1.0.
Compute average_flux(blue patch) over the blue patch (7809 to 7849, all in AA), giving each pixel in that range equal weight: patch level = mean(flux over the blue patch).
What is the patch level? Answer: 3.35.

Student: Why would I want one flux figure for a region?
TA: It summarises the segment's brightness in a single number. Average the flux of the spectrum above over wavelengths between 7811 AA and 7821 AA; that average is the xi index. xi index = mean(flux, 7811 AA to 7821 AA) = 3.32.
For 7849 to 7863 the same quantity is 3.42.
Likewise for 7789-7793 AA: 3.42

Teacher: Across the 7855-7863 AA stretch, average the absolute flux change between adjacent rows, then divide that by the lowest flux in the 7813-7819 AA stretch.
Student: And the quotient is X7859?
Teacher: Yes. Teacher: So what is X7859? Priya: 0.042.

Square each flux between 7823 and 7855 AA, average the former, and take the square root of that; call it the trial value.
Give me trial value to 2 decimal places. 3.39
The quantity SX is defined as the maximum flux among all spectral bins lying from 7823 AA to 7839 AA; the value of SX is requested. 3.415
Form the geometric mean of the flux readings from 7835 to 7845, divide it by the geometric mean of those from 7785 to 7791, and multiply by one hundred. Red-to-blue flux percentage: 90.4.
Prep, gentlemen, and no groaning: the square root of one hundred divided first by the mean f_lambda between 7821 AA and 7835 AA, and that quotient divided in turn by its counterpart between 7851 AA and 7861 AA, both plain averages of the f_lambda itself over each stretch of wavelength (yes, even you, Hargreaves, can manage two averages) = 2.91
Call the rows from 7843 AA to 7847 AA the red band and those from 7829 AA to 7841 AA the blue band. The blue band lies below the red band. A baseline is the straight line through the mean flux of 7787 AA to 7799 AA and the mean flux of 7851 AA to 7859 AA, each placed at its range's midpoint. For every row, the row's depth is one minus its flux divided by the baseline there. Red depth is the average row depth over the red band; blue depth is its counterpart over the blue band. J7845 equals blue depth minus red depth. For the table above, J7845 0.12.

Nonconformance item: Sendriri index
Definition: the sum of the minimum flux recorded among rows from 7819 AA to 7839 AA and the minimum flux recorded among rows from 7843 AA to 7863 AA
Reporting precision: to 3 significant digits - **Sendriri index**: 6.33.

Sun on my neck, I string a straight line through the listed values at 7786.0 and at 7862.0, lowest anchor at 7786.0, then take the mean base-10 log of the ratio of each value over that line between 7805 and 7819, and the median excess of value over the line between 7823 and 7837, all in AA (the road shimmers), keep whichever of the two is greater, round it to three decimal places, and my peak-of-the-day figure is -0.046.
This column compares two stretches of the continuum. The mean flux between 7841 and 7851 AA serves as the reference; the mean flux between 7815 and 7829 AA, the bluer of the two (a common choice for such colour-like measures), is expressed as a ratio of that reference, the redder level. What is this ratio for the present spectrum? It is 0.96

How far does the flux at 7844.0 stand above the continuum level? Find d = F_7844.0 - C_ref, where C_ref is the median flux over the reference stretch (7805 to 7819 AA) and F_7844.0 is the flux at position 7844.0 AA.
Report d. 0.44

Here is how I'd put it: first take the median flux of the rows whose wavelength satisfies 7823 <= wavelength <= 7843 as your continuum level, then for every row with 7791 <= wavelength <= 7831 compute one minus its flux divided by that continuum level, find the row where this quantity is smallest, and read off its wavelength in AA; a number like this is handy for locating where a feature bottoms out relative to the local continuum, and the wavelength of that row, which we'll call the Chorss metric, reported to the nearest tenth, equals 7802.0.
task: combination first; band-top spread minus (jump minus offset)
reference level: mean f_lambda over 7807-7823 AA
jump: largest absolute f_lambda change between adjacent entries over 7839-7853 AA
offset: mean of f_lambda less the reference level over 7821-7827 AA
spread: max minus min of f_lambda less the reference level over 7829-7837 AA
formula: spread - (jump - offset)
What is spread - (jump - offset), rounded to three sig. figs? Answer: -0.175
